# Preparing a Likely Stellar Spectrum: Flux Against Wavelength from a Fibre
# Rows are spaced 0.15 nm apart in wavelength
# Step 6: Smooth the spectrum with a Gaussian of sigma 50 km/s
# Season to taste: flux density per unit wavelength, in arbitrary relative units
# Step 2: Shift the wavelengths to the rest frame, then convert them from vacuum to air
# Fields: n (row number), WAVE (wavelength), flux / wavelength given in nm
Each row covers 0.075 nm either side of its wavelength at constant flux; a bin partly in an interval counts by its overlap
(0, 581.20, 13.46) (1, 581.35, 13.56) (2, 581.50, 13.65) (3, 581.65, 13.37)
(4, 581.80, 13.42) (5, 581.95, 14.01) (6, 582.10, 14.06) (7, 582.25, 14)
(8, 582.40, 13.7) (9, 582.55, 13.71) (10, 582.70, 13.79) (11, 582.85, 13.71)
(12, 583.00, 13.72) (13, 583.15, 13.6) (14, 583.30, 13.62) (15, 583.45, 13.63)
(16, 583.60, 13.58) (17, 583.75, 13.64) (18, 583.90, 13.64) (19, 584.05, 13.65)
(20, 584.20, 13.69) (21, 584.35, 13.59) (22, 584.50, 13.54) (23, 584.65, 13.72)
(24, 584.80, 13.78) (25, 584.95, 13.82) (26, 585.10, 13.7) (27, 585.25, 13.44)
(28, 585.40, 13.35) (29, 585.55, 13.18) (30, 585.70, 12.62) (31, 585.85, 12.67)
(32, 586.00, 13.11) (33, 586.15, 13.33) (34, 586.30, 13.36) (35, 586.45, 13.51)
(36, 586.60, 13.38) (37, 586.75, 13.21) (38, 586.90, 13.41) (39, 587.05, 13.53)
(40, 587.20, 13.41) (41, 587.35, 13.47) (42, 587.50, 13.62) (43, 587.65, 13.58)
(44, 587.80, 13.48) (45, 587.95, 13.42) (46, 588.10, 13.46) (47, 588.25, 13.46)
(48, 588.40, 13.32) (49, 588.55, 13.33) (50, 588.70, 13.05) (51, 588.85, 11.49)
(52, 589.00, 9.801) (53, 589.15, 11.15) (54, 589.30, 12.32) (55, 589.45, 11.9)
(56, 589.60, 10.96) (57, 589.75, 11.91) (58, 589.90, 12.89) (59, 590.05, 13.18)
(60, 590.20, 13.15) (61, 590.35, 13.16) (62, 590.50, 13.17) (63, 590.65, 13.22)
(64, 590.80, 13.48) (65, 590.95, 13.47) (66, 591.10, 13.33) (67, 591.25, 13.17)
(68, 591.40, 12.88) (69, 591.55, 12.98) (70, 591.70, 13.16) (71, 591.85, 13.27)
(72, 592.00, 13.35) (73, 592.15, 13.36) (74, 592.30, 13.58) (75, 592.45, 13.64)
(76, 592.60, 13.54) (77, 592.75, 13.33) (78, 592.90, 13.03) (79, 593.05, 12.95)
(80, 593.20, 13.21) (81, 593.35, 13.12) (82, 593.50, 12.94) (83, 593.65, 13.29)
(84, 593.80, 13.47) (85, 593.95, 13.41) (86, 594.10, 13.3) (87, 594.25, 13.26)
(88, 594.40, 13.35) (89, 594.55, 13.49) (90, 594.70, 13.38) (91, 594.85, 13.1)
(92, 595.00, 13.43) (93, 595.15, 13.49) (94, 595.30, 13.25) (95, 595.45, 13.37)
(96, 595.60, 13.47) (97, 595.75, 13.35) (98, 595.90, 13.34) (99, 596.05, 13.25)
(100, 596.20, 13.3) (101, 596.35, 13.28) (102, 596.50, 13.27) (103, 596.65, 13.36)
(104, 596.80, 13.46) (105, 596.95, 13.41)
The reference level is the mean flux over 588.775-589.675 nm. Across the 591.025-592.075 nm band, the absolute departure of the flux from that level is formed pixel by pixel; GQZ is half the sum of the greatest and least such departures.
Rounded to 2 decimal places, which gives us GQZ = 1.84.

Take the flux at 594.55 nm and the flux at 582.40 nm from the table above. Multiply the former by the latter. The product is 185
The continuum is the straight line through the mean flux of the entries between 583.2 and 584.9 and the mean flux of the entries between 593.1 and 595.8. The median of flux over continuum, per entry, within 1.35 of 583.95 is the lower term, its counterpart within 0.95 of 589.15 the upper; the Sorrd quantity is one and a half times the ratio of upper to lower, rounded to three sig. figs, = 1.37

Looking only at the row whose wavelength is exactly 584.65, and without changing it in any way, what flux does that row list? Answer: 13.72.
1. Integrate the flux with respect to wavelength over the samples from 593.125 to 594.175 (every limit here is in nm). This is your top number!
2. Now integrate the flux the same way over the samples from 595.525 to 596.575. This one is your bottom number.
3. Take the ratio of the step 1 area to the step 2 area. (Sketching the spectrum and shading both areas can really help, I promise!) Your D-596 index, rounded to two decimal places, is 0.99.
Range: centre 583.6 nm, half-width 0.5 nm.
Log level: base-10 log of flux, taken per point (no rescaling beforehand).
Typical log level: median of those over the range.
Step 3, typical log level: 1.134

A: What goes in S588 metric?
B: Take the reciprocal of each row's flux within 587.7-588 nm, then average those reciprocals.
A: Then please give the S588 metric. 0.0743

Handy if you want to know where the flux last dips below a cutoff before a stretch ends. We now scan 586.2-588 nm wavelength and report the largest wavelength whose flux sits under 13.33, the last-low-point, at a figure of 586.75 nm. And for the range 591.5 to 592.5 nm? 591.85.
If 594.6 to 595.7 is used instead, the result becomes 595.30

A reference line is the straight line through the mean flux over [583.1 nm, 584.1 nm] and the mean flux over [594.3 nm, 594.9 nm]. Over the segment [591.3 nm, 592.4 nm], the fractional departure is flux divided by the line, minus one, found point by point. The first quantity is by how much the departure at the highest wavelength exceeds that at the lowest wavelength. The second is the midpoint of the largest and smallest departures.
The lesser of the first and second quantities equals -0.013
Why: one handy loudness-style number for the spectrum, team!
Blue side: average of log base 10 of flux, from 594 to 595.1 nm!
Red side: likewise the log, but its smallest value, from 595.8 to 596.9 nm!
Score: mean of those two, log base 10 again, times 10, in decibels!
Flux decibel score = 0.506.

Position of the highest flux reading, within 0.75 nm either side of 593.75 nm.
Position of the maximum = 593.80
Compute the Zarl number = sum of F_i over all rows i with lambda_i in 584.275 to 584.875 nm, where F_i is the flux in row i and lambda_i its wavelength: 55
